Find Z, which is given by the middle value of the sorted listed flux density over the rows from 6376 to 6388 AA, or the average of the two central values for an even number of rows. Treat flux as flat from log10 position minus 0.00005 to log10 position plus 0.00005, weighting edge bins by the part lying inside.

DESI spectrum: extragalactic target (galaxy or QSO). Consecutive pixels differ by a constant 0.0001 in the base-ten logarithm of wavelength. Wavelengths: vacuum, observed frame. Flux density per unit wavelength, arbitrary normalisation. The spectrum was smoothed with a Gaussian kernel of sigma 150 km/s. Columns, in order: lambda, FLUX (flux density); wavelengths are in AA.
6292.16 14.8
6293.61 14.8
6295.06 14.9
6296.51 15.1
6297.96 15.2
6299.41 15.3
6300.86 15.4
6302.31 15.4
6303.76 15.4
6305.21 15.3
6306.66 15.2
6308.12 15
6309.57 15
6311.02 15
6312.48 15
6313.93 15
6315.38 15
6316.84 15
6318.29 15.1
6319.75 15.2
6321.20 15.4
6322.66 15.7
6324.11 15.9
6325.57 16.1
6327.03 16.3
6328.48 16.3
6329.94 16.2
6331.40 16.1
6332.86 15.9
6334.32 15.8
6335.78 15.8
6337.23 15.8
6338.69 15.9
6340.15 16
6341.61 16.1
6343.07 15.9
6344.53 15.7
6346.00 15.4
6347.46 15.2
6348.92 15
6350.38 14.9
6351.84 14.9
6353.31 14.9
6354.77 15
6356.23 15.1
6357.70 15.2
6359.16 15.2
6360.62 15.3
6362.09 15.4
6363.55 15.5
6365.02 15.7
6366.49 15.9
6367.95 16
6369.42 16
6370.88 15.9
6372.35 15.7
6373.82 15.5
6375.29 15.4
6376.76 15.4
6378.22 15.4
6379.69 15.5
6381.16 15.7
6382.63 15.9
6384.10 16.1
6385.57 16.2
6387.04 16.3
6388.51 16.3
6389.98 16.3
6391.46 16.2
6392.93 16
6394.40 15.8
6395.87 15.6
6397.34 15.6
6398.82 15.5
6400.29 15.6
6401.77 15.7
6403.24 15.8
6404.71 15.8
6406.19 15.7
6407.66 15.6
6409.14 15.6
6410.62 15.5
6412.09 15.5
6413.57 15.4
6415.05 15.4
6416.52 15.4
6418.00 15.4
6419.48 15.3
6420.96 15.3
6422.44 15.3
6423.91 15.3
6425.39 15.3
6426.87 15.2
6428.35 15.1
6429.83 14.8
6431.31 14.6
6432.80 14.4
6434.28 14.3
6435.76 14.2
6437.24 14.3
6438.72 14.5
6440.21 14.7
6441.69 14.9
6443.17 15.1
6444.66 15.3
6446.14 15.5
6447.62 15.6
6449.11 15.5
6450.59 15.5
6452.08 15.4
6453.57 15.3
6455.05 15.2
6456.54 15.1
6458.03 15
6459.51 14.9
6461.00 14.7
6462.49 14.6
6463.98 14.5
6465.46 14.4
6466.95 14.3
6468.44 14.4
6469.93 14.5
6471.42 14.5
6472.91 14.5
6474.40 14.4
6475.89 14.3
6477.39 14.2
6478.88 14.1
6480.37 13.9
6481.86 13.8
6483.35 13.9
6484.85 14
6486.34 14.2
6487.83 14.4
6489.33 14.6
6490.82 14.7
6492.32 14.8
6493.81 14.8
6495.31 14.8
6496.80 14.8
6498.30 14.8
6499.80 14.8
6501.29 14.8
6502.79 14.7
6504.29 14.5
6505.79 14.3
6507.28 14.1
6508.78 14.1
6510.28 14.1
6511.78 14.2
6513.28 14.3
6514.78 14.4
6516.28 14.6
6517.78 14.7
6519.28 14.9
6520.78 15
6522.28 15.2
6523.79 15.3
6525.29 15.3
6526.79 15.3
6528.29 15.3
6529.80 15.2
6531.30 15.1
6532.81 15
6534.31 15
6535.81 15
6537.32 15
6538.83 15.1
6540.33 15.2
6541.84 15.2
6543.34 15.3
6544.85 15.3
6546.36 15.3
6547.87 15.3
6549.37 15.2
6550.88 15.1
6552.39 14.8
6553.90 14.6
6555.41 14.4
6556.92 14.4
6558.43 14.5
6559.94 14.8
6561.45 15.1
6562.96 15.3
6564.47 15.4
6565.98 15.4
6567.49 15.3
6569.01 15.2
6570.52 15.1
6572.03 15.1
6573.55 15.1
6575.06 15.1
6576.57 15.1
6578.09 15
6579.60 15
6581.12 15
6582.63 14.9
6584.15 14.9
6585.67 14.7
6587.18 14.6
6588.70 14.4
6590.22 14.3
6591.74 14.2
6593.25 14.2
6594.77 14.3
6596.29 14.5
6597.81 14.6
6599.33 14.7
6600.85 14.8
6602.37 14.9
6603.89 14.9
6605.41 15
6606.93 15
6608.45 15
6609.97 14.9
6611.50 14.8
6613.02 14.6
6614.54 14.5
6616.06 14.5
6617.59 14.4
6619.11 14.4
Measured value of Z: 15.8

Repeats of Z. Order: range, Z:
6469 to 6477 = 14.5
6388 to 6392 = 16.3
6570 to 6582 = 15.1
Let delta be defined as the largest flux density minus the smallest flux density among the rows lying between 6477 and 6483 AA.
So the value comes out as 0.40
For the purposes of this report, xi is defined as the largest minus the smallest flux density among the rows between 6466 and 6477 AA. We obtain 0.2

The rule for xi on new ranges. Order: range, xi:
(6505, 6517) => 0.5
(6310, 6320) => 0.2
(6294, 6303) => 0.5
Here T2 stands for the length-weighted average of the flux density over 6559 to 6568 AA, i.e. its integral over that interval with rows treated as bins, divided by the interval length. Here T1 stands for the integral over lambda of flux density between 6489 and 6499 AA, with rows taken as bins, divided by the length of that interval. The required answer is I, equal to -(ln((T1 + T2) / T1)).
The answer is -0.708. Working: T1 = 14.8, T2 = 15.2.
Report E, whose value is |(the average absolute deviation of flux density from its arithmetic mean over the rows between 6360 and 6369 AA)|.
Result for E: 0.23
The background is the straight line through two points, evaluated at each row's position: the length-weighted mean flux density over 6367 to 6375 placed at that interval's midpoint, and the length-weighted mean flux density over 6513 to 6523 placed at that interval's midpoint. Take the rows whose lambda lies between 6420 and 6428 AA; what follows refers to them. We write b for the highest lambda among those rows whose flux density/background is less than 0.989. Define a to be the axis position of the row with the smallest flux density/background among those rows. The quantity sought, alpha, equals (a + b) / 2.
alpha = 6426.9 AA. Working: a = 6426.87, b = 6426.87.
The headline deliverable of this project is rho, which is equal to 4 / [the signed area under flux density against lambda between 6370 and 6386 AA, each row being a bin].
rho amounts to 0.0159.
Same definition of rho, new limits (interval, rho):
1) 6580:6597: 0.0162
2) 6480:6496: 0.0174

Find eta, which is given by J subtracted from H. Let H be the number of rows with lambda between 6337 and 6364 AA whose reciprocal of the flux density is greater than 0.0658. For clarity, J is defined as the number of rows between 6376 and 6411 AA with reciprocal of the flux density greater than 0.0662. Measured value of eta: 6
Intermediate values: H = 6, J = 0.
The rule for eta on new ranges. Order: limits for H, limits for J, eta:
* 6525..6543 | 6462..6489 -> -12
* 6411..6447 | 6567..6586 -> 0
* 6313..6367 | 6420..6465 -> -7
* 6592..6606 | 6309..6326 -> 2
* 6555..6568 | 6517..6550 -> -4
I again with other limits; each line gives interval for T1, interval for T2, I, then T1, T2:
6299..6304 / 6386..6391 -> -0.721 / 15.4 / 16.3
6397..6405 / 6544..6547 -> -0.681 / 15.7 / 15.3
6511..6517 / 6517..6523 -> -0.713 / 14.4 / 15.0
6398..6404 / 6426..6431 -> -0.672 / 15.6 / 15.0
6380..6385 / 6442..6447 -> -0.675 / 15.9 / 15.3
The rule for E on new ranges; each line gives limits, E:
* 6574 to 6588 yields 0.13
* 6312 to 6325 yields 0.27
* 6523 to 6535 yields 0.12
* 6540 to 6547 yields 0.05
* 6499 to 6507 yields 0.18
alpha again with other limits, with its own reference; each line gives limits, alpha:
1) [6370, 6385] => 6377.5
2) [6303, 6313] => 6310.3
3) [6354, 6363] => 6358.4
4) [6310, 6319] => 6314.7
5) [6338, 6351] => 6350.4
